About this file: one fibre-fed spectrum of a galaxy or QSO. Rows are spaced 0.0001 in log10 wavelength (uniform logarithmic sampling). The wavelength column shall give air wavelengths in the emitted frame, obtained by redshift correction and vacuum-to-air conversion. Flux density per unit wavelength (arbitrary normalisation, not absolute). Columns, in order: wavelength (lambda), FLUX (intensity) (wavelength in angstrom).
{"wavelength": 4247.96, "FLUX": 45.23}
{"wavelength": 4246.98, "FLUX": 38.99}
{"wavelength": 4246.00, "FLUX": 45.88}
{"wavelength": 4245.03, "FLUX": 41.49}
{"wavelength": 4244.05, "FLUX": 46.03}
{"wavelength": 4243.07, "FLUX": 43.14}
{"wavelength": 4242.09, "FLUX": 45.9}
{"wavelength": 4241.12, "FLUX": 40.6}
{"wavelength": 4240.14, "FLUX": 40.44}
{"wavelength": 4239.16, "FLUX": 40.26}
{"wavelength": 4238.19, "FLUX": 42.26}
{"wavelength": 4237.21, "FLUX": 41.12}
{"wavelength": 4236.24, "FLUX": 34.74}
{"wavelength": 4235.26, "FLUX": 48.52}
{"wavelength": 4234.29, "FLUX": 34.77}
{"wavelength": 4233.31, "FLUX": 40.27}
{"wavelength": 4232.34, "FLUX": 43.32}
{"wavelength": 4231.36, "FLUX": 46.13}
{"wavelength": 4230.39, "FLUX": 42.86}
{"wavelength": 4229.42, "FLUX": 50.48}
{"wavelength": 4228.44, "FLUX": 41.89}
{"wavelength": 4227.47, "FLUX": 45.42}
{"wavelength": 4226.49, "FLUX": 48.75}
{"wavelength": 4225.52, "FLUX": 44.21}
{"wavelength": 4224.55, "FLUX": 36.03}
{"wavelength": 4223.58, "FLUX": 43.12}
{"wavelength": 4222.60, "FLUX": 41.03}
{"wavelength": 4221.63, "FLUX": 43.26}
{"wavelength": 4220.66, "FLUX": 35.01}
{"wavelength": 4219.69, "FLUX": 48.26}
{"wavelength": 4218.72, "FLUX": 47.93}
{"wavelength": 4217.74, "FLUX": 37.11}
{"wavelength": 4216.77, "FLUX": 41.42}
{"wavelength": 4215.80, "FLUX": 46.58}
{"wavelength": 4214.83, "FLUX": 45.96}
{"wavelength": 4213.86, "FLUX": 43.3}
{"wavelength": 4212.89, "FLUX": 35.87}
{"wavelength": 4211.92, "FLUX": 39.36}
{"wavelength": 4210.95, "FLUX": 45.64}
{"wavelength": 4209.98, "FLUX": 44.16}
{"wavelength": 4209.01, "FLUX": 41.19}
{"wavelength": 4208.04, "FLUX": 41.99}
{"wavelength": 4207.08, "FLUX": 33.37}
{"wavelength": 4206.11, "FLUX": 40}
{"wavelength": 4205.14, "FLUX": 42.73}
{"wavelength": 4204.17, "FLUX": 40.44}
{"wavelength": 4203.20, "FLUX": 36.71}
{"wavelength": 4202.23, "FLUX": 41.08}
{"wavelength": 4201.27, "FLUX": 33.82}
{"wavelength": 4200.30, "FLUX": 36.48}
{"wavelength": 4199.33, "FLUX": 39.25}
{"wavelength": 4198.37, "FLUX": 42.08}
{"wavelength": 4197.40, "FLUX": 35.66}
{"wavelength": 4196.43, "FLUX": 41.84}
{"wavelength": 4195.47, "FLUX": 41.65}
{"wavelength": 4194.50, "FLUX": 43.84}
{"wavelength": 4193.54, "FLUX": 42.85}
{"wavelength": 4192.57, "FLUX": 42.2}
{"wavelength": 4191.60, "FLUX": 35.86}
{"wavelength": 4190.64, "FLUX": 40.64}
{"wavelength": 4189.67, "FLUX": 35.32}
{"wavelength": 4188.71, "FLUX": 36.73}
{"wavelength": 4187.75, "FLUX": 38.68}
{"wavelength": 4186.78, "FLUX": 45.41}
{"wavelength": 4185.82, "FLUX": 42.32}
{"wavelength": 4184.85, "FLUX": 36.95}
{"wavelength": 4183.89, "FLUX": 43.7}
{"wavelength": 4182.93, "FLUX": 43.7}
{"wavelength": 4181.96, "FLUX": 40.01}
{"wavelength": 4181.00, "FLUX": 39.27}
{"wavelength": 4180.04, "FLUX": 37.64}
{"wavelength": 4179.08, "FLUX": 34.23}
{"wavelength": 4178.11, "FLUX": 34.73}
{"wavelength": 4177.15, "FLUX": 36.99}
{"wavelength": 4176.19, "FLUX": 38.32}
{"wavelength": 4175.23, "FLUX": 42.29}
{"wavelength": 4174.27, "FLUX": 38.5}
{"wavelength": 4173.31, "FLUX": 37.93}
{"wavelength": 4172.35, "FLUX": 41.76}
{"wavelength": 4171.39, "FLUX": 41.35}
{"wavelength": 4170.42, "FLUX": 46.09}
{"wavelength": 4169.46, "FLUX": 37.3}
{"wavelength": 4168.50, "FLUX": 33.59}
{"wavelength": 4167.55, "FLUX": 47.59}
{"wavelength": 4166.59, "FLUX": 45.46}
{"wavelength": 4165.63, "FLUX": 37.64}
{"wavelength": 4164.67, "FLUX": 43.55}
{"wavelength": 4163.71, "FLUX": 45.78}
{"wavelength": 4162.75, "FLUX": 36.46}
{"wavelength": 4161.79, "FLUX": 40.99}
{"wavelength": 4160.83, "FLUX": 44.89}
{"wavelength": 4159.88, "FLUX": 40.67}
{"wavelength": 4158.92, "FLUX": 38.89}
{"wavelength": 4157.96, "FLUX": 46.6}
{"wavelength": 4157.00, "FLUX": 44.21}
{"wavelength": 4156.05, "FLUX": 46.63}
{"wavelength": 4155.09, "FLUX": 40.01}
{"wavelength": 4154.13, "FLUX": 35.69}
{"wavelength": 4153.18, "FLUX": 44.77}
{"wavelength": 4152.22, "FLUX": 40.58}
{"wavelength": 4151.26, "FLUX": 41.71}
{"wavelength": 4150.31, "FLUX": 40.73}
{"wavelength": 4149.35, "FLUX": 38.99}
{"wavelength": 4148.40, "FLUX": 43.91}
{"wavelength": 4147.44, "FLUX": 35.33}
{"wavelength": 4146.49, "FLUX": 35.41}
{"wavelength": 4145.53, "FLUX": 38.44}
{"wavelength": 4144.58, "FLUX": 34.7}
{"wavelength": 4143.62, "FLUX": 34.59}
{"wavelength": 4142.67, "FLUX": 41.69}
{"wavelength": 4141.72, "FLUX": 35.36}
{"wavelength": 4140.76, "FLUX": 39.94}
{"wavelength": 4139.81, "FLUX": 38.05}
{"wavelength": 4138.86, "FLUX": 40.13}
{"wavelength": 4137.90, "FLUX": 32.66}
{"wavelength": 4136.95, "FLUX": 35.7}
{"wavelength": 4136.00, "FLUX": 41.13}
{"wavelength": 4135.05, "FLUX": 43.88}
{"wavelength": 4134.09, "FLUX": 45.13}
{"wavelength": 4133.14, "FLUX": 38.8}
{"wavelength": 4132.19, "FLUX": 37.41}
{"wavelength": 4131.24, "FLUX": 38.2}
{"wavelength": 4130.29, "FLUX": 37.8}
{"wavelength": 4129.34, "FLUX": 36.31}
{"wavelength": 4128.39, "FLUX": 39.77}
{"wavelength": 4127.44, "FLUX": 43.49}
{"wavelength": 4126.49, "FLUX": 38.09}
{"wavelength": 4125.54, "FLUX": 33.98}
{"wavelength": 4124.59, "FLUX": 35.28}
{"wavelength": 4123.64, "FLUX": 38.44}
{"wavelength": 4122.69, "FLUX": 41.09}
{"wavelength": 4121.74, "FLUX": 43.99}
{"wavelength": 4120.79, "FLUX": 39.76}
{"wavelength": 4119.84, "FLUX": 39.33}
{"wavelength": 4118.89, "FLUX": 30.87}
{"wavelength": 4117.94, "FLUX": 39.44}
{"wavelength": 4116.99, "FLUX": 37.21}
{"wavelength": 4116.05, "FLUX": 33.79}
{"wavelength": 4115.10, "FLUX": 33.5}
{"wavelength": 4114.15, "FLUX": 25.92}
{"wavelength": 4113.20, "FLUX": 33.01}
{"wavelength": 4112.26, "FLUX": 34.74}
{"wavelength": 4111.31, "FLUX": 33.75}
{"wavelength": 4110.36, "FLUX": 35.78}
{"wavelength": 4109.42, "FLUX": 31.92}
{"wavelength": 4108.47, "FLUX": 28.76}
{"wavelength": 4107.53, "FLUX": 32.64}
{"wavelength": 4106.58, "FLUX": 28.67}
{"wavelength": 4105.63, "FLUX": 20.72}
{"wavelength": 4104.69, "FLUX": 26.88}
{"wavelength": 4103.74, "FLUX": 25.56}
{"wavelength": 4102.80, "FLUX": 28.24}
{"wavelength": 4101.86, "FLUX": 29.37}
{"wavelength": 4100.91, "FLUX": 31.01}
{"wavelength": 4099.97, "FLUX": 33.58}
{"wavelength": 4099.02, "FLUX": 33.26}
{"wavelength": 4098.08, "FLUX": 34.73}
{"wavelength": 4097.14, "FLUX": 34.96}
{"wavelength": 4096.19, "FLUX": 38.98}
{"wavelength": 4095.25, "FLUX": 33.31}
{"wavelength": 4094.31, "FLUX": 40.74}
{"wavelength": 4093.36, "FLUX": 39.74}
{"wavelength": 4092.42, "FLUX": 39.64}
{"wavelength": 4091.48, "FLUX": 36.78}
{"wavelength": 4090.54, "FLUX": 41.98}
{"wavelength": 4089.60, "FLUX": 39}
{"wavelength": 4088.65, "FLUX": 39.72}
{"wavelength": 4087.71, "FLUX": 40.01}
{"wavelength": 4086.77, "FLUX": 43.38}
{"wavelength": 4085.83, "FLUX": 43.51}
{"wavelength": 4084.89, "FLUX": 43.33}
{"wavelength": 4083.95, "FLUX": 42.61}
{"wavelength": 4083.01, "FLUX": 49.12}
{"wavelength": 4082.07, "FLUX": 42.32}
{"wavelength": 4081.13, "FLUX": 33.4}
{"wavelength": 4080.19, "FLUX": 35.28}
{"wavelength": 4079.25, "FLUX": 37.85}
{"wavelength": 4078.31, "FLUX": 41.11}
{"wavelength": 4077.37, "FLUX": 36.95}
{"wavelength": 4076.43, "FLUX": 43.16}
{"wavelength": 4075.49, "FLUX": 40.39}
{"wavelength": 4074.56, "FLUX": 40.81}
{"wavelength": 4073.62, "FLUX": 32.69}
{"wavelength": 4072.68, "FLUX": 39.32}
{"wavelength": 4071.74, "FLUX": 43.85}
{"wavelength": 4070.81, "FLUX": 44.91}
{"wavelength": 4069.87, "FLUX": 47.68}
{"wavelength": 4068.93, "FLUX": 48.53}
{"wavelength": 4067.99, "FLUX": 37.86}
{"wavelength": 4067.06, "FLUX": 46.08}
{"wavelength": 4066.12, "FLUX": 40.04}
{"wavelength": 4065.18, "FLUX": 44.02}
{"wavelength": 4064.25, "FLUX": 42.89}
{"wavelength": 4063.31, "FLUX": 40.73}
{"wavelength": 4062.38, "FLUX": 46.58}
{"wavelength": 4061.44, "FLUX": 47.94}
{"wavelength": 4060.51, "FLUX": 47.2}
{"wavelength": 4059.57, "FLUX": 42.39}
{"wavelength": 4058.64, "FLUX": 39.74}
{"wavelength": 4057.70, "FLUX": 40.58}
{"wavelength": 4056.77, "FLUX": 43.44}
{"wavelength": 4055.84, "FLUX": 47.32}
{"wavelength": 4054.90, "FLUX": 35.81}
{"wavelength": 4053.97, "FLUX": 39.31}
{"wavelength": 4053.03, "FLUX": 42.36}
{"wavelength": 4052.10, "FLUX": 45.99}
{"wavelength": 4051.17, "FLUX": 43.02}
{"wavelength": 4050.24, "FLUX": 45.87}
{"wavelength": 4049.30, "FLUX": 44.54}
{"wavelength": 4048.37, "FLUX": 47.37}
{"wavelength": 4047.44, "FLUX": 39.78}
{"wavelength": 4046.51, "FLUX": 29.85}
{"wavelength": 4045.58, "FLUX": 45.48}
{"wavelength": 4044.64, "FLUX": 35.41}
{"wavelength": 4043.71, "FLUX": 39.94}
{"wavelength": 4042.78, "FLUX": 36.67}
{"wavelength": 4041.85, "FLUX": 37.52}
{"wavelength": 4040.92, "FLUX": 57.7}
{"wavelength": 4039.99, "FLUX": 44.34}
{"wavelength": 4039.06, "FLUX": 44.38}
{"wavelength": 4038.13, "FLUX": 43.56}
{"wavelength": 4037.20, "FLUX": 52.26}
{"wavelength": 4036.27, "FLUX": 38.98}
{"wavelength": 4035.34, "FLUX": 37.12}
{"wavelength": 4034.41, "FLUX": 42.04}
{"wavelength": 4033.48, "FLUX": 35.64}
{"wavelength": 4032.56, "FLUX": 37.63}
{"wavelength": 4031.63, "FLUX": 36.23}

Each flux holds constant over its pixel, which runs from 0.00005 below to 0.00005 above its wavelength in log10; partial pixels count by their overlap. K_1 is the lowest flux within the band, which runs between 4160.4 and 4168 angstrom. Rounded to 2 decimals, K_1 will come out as 36.46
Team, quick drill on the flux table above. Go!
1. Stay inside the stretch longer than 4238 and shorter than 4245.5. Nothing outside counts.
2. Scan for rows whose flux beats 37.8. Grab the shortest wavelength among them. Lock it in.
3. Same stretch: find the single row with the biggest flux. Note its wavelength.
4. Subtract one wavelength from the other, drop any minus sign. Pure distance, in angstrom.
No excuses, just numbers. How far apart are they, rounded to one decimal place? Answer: 5.9 angstrom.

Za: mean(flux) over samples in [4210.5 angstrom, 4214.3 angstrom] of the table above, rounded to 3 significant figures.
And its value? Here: 41.0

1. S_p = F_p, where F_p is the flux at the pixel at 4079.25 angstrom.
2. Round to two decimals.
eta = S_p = 37.85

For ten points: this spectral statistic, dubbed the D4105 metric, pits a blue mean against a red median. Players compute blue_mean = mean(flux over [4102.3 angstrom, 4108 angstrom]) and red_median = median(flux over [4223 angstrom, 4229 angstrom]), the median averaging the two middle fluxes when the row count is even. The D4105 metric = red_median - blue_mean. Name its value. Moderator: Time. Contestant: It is 17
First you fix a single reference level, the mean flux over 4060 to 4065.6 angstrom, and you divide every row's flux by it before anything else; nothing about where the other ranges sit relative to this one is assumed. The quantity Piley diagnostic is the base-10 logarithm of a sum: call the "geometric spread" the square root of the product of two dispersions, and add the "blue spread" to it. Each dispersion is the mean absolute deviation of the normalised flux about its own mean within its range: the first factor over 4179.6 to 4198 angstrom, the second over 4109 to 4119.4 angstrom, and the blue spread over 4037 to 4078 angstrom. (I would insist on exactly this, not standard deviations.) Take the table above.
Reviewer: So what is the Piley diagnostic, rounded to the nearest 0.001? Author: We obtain -0.847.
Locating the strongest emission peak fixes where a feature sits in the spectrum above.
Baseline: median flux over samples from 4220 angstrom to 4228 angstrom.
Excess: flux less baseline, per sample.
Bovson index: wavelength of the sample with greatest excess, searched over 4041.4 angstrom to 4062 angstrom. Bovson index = 4061.44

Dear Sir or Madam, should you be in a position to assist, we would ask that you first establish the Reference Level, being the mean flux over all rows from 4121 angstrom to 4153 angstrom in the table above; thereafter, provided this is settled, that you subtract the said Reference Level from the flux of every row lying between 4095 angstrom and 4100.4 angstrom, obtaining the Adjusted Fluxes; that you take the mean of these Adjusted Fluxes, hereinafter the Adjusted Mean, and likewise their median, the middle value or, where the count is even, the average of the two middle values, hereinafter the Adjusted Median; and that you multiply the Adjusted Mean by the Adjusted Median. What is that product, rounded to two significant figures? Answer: 19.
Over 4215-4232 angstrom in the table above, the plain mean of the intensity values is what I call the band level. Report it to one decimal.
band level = 43.5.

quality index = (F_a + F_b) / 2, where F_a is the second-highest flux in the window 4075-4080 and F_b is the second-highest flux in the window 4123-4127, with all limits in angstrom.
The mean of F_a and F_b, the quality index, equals 39.6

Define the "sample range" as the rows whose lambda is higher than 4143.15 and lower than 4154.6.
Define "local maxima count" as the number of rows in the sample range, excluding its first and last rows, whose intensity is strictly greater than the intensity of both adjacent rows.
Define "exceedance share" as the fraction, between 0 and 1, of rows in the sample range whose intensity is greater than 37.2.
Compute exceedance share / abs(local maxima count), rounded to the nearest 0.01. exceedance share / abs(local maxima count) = 0.15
